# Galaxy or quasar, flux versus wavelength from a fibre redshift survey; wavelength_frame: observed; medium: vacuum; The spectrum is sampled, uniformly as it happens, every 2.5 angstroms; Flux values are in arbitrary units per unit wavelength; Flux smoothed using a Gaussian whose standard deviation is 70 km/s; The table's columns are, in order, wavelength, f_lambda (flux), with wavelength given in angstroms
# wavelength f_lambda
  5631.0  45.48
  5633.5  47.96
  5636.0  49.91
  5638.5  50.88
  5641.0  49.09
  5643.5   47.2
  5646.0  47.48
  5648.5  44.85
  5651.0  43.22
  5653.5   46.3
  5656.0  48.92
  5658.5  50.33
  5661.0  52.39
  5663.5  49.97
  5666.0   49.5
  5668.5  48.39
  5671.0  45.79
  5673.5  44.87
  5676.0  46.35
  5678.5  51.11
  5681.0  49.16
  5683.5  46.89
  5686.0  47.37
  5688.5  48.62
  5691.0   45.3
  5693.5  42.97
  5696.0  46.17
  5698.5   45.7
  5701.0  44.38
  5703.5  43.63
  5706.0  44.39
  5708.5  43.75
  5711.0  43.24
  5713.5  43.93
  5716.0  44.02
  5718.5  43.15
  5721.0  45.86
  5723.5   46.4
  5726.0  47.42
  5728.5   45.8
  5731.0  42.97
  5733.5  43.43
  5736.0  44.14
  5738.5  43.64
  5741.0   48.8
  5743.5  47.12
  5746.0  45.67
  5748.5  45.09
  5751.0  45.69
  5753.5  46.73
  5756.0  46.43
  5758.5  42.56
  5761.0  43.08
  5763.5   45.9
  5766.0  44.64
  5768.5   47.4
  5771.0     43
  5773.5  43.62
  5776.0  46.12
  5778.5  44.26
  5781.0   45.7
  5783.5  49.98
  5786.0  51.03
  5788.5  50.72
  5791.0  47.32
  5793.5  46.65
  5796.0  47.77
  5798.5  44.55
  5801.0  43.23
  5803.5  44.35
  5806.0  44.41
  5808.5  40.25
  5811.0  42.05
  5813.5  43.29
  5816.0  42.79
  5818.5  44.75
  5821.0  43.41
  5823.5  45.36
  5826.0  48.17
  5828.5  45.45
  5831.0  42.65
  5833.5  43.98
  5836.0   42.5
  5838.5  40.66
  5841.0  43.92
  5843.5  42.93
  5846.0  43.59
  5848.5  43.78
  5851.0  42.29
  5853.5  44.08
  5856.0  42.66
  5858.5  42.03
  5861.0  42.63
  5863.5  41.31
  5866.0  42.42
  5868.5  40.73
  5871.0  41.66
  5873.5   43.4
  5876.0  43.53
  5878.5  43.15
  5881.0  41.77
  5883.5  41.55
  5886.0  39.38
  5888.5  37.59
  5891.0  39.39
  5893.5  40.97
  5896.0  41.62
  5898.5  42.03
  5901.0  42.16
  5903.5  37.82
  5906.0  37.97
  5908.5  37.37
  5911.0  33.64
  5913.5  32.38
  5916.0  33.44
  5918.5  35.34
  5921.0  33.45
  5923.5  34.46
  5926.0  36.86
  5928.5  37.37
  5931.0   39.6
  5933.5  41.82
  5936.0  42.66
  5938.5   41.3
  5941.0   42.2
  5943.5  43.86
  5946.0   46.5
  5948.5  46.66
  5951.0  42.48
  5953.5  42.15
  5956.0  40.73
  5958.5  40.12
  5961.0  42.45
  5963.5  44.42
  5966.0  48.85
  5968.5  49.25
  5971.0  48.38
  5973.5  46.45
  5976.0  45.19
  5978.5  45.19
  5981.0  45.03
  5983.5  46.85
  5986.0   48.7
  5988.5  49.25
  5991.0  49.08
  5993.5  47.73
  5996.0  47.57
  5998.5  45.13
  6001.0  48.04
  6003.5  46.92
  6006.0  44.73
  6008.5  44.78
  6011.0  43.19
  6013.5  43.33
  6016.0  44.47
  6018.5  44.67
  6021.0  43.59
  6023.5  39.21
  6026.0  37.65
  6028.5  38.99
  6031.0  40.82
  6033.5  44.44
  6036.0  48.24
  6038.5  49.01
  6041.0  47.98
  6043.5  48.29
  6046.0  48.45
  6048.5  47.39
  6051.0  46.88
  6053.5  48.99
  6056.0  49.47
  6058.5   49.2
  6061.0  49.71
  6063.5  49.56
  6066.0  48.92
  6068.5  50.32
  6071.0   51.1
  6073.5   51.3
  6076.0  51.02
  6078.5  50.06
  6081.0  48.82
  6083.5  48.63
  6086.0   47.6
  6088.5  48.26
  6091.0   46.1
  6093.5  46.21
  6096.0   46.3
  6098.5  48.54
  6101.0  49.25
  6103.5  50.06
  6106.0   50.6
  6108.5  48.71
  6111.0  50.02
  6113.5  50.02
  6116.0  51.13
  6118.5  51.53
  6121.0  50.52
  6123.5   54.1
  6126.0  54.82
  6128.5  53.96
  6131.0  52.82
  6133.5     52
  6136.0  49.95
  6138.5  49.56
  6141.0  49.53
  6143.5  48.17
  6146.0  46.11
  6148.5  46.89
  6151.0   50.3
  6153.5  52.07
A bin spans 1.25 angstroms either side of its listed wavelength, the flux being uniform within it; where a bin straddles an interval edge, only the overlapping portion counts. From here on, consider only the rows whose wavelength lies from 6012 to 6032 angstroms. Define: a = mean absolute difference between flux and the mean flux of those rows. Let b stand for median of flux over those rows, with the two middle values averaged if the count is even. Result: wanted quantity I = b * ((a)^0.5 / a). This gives 27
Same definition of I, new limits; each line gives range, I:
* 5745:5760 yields 45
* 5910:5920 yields 37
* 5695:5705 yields 46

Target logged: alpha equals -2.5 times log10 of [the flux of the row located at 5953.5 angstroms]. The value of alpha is -4.06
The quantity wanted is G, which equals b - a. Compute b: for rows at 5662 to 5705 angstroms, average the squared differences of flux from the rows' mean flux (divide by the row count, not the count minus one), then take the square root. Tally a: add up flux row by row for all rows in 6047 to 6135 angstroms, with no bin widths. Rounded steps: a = 1744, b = 2.3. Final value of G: -1742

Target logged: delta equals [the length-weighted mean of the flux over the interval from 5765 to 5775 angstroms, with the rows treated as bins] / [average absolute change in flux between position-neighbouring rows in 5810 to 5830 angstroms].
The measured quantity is 25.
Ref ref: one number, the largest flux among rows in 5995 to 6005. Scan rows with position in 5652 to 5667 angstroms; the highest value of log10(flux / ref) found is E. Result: 0.04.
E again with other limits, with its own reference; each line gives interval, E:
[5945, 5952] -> -0.01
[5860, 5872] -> -0.05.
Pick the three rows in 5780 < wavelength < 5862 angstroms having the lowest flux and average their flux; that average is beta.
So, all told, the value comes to 41.0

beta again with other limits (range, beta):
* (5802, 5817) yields 41.7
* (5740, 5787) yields 42.9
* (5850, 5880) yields 41.2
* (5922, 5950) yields 36.2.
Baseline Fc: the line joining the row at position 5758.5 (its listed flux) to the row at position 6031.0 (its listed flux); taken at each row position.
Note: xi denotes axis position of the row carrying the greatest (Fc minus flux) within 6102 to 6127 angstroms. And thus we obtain 6108.5 angstroms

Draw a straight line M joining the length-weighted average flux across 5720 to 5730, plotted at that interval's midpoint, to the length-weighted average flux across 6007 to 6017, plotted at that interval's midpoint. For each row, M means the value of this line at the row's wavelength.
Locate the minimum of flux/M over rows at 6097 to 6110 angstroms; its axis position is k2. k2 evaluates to 6098.5 angstroms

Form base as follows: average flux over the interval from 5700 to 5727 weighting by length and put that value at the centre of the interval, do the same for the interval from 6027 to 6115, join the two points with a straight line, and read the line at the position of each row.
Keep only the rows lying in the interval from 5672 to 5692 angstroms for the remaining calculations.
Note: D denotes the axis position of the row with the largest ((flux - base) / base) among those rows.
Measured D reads 5678.5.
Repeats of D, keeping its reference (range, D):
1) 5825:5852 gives 5826.0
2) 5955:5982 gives 5968.5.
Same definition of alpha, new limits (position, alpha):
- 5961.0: -4.07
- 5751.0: -4.15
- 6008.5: -4.13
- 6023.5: -3.98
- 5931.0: -3.99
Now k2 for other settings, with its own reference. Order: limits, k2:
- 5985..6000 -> 5998.5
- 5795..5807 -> 5801.0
